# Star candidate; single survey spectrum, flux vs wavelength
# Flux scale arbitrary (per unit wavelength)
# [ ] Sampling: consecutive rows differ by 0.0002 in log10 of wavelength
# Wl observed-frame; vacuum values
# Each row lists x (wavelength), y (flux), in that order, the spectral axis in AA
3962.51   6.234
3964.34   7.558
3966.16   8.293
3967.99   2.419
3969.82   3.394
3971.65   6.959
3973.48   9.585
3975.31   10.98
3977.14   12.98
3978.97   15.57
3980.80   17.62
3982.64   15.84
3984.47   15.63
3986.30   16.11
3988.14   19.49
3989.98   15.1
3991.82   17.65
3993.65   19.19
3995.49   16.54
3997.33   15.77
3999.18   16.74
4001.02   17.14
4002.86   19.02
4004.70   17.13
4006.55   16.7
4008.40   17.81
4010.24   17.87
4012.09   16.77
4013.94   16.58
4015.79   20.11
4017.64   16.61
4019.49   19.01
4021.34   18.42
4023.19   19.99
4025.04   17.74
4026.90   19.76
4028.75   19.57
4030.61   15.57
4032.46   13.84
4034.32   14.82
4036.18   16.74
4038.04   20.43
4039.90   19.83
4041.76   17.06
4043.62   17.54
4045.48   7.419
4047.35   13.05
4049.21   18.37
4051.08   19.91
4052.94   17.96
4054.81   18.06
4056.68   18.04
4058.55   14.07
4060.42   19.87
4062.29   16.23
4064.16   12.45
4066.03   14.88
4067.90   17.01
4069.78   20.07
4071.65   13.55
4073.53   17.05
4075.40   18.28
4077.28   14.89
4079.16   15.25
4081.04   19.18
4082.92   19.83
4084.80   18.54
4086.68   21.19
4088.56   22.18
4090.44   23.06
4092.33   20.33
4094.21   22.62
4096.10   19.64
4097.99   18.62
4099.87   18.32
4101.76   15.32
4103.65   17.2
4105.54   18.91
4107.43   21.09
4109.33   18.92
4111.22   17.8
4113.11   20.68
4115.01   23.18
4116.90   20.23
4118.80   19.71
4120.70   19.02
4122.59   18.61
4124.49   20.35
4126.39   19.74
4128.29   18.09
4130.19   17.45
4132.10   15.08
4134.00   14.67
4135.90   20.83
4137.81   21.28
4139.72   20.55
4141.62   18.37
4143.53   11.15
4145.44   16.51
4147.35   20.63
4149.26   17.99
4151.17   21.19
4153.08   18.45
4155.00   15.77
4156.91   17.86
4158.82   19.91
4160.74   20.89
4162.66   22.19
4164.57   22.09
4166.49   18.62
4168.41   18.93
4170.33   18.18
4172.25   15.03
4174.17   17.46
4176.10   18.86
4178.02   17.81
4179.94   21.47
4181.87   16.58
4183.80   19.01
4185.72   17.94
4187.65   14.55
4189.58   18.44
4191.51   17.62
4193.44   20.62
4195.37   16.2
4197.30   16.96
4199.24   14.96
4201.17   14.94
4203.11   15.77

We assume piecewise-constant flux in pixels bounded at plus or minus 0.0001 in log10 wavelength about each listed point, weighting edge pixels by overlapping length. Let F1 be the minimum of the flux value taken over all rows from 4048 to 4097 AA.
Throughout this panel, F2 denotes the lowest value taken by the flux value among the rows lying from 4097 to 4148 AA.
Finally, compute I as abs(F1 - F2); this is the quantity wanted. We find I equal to 1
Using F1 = 12.45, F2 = 11.15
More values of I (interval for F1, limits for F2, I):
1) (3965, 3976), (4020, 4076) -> 5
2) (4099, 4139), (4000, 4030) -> 2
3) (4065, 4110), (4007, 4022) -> 3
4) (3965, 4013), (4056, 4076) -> 10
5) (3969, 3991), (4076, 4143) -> 11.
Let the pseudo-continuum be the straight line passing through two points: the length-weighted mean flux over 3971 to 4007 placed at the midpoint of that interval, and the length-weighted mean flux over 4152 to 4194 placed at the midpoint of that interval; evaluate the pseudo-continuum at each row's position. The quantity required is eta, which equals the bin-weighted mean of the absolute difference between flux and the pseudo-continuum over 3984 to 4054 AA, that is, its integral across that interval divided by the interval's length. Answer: 2.1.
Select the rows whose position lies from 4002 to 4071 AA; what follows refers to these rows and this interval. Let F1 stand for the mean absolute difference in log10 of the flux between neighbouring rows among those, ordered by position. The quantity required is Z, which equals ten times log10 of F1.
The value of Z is -11.7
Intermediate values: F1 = 0.067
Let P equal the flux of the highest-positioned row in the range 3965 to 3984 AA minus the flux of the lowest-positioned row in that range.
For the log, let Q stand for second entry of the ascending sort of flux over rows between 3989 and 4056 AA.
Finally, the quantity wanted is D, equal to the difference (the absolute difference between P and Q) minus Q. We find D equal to -8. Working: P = 8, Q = 13.05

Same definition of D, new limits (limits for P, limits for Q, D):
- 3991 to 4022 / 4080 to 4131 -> -1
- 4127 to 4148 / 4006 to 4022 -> -3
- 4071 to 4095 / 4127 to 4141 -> -9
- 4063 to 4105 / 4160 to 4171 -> -5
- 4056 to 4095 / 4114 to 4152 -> -5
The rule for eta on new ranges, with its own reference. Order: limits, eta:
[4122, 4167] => 2.1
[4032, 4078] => 2.3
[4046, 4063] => 2.3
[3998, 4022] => 1.7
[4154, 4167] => 2.2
